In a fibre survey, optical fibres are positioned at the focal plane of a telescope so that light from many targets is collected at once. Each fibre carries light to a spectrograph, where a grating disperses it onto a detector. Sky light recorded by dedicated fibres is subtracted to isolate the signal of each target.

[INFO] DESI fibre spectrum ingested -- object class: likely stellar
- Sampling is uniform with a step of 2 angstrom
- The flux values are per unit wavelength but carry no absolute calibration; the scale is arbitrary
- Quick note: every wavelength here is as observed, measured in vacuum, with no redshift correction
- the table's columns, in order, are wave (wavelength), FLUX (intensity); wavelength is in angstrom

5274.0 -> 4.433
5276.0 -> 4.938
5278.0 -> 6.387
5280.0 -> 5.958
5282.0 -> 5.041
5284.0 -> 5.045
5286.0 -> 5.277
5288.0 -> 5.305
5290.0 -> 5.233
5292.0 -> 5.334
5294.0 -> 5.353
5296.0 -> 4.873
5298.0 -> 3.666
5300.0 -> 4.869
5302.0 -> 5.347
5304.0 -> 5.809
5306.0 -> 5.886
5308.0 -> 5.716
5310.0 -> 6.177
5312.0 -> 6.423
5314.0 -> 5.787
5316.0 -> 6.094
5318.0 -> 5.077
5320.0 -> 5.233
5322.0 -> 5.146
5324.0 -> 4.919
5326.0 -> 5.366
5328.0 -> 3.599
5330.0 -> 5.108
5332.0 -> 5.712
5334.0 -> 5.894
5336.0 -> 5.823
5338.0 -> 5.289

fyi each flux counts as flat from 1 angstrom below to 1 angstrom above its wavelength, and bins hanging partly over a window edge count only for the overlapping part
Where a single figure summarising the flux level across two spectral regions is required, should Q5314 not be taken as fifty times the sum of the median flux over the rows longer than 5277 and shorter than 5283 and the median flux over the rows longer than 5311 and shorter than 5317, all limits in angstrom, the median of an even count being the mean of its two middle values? 603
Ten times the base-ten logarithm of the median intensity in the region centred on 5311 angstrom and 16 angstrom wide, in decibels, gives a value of 7.67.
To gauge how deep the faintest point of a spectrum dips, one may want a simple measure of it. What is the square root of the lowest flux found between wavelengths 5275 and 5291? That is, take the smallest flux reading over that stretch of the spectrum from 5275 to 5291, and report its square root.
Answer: 2.22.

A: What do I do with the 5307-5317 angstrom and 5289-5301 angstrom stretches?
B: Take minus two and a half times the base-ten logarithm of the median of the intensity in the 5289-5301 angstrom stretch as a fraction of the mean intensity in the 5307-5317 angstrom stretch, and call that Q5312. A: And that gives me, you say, 0.194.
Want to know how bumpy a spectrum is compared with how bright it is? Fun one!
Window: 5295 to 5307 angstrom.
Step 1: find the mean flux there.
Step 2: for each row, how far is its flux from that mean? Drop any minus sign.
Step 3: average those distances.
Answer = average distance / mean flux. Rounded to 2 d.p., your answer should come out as 0.12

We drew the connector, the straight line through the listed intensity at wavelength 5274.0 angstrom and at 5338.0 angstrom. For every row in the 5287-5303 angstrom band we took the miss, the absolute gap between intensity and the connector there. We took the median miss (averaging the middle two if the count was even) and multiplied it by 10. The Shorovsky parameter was 6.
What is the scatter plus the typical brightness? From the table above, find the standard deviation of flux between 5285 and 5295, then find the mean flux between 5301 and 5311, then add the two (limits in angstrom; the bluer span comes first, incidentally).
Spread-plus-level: 5.83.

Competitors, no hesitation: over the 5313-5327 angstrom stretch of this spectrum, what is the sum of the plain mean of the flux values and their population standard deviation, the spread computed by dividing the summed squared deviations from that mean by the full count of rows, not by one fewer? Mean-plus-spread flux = 5.8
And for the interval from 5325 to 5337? 6.0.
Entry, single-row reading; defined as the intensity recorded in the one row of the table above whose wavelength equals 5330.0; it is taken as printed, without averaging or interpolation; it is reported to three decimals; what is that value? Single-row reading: 5.108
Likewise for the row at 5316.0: 6.094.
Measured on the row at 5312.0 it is 6.423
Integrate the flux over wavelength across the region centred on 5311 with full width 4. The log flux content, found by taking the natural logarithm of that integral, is 3.2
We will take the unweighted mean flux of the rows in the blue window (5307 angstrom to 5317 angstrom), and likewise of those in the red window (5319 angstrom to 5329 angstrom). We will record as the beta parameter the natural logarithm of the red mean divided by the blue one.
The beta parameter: -0.22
